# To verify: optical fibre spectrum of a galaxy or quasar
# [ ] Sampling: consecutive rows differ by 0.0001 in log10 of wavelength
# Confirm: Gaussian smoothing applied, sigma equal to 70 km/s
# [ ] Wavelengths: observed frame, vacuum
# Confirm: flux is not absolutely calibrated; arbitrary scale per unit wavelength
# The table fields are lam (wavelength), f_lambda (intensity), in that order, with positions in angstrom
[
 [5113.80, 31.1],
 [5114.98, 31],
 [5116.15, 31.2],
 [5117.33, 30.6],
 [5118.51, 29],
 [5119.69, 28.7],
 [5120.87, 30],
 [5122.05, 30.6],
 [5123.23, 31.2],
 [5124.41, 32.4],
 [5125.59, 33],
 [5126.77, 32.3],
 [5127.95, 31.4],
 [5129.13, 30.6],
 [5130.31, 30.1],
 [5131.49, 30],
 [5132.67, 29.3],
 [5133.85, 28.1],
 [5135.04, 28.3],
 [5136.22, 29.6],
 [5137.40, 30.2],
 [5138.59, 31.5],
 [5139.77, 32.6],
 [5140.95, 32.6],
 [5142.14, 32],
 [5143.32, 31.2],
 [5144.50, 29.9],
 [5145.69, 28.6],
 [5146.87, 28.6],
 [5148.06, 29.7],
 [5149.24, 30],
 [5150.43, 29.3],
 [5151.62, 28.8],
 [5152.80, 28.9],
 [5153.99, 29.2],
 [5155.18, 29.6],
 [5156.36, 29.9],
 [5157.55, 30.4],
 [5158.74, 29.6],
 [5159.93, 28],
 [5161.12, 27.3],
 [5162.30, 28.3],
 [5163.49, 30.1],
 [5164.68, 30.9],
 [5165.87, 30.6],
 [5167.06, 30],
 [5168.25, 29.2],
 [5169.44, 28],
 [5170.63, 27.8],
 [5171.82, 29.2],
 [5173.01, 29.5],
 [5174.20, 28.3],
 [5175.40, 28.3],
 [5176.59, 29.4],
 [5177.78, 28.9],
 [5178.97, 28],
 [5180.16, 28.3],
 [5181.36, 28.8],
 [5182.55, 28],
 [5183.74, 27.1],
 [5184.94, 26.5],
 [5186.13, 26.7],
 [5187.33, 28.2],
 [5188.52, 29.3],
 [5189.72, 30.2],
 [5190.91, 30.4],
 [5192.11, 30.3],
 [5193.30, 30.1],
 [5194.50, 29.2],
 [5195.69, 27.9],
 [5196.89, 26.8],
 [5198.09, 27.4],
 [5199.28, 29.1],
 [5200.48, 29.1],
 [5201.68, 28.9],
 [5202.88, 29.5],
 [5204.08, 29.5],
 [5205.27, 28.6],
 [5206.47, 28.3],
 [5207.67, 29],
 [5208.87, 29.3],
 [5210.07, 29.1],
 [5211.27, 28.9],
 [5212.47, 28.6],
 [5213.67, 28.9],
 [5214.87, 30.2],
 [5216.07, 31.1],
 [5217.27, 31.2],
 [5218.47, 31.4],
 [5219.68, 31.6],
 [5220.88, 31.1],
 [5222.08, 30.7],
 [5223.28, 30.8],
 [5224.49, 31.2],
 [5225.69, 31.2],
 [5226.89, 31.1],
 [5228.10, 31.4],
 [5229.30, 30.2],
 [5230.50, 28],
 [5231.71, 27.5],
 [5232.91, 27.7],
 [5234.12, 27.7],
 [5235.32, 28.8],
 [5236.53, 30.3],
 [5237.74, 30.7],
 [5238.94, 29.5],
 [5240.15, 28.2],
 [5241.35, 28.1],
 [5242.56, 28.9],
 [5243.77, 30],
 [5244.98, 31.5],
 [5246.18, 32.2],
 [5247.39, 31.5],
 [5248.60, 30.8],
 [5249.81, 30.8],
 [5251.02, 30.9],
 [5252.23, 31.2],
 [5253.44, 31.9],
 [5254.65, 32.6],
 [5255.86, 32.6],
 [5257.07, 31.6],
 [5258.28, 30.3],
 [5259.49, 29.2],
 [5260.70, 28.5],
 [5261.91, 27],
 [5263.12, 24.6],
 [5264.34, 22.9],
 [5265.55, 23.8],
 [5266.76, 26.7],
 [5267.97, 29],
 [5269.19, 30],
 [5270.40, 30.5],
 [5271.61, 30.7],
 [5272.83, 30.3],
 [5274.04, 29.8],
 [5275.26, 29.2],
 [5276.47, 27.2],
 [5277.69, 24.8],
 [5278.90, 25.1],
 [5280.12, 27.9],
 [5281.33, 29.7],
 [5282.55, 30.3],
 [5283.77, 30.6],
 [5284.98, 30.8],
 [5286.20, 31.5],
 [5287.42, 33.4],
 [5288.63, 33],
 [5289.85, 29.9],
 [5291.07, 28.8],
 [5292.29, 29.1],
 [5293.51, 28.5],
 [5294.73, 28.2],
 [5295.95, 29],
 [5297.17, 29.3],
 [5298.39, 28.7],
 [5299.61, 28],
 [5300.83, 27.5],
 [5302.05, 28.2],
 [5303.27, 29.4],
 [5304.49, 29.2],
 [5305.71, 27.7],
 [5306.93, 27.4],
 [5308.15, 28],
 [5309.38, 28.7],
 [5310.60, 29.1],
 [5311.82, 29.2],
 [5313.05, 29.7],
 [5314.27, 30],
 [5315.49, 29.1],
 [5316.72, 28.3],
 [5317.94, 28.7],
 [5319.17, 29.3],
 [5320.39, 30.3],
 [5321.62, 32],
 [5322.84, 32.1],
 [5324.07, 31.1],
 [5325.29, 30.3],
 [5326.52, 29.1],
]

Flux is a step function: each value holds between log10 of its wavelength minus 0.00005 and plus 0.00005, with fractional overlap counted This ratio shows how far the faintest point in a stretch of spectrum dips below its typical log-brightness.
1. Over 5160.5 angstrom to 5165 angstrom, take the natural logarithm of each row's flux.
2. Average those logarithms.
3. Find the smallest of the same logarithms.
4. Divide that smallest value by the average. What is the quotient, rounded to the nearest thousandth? 0.981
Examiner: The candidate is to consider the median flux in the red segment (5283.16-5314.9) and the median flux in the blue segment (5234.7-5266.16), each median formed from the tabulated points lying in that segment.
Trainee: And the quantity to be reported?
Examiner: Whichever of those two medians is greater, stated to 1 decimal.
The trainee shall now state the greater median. 30.3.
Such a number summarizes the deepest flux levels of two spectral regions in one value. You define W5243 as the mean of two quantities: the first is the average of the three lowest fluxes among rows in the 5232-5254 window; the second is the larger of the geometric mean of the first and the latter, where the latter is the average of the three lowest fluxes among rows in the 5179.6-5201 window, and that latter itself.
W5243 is 27.5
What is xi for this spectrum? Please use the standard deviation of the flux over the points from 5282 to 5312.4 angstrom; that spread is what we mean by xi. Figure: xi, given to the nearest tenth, 1.5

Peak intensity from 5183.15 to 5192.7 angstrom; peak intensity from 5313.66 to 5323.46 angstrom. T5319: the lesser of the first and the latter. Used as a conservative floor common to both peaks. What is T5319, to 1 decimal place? 30.4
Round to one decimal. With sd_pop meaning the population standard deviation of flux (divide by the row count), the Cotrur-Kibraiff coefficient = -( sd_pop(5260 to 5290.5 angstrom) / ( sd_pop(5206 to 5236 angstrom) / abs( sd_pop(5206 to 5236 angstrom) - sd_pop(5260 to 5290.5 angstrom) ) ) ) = -2.7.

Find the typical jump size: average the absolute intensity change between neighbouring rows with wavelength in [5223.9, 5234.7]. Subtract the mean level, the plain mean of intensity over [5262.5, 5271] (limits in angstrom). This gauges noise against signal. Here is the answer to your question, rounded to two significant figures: -26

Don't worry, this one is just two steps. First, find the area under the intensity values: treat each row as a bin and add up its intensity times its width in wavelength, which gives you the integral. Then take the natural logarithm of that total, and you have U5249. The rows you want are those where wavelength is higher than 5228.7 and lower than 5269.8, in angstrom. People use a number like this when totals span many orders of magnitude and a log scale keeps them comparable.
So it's 7.1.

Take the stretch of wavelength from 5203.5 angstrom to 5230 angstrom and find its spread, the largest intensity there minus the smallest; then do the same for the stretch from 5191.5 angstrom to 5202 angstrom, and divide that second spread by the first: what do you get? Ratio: 1.06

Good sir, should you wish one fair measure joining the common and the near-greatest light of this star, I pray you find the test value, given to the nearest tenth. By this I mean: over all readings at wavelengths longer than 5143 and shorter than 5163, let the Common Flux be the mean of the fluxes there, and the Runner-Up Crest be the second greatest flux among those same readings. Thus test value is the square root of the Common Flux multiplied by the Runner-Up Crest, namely 29.8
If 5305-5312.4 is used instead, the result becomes 28.7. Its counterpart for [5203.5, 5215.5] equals 29.3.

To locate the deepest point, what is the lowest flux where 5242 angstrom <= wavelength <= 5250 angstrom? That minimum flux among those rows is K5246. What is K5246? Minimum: 28.9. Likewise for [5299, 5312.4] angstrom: 27.4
